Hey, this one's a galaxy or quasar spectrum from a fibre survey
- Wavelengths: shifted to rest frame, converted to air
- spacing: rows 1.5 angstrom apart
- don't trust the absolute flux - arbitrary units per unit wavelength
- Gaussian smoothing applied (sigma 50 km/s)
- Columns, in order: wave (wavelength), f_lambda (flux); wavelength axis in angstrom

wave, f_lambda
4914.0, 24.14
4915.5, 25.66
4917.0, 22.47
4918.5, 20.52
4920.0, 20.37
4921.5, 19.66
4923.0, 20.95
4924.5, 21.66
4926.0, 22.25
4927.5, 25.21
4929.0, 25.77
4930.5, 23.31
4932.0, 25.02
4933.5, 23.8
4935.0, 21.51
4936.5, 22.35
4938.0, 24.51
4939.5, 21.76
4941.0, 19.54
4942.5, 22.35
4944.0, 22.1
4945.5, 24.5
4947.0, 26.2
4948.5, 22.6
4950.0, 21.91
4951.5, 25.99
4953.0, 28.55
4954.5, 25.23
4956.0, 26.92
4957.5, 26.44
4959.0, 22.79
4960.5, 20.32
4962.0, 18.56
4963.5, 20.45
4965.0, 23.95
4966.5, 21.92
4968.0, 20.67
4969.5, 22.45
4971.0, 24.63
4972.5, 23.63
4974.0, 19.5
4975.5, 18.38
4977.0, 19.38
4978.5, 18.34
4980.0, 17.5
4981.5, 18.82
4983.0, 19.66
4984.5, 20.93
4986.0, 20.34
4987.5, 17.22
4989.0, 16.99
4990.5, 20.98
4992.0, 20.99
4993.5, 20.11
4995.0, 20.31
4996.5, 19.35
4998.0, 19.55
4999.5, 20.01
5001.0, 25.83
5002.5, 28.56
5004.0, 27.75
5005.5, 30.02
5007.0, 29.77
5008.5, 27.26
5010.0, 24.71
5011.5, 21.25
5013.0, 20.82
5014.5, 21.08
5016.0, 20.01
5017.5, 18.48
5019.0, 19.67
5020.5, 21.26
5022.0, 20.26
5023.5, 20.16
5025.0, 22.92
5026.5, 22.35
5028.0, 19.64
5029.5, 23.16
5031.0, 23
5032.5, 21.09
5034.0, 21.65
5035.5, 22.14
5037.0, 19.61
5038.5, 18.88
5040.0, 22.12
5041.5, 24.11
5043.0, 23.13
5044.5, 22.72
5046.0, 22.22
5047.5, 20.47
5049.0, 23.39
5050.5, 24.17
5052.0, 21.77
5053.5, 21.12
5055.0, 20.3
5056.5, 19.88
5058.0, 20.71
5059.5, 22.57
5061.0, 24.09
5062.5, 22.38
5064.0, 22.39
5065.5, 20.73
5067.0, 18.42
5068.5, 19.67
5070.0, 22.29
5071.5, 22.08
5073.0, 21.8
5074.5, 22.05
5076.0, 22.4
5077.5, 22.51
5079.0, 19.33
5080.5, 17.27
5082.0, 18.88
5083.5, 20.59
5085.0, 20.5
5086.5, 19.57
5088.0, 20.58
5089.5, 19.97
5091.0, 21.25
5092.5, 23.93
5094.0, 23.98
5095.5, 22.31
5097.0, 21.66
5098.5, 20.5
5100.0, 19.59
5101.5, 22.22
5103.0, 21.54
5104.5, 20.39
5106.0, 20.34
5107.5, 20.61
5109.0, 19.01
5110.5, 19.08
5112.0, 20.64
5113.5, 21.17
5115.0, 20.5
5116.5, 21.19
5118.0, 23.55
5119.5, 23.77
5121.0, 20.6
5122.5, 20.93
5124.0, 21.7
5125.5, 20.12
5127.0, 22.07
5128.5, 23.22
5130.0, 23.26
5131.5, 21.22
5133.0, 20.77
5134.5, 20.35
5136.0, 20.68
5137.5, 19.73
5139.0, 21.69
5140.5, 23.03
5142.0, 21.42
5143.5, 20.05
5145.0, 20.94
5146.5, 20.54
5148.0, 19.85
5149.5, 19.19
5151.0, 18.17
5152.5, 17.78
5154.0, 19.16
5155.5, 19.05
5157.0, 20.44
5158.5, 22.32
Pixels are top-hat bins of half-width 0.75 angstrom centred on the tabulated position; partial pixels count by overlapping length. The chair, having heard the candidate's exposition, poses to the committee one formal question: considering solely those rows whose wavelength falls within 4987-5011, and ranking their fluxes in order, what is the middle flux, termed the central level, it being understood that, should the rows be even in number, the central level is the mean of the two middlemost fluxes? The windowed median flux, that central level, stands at 21.0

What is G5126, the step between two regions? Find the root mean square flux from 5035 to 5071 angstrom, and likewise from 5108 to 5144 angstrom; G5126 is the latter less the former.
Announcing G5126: -0.4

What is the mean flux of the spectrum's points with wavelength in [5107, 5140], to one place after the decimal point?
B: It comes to 21.2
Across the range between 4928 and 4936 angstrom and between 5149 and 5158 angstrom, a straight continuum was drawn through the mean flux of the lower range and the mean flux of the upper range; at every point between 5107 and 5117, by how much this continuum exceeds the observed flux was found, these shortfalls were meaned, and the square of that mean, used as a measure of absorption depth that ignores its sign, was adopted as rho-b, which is 0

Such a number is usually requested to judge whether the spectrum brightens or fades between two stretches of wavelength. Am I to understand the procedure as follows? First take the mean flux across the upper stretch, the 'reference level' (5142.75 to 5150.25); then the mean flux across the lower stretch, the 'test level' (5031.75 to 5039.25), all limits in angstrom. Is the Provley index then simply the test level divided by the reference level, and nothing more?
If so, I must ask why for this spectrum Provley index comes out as 1.03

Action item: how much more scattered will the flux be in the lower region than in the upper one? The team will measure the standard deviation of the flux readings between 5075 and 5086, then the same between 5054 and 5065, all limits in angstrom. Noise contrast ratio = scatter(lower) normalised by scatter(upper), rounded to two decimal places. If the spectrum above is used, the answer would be 0.80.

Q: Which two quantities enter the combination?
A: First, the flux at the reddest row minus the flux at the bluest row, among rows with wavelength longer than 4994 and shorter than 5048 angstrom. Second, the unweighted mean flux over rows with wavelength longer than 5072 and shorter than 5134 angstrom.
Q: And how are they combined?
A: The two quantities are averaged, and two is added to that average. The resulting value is 12.6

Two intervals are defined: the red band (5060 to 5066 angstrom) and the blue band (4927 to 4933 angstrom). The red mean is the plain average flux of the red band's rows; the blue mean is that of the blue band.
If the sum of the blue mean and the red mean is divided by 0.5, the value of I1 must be 94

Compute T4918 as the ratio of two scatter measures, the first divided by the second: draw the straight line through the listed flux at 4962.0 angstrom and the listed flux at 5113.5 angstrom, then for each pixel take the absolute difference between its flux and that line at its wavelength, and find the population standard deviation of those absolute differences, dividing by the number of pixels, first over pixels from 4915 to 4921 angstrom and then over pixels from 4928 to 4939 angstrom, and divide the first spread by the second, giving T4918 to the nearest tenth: 1.5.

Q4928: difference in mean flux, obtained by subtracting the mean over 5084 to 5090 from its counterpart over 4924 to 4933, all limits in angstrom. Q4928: 3.7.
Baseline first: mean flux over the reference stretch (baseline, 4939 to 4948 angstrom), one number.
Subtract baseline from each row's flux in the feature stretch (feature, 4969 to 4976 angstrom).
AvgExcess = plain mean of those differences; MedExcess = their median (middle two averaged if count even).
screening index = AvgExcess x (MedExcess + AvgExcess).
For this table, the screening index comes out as 1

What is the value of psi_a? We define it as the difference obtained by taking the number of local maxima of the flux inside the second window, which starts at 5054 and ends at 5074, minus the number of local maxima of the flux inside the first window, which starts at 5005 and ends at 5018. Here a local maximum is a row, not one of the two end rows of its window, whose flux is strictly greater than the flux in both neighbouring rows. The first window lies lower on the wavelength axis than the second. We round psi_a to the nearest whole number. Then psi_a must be 2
